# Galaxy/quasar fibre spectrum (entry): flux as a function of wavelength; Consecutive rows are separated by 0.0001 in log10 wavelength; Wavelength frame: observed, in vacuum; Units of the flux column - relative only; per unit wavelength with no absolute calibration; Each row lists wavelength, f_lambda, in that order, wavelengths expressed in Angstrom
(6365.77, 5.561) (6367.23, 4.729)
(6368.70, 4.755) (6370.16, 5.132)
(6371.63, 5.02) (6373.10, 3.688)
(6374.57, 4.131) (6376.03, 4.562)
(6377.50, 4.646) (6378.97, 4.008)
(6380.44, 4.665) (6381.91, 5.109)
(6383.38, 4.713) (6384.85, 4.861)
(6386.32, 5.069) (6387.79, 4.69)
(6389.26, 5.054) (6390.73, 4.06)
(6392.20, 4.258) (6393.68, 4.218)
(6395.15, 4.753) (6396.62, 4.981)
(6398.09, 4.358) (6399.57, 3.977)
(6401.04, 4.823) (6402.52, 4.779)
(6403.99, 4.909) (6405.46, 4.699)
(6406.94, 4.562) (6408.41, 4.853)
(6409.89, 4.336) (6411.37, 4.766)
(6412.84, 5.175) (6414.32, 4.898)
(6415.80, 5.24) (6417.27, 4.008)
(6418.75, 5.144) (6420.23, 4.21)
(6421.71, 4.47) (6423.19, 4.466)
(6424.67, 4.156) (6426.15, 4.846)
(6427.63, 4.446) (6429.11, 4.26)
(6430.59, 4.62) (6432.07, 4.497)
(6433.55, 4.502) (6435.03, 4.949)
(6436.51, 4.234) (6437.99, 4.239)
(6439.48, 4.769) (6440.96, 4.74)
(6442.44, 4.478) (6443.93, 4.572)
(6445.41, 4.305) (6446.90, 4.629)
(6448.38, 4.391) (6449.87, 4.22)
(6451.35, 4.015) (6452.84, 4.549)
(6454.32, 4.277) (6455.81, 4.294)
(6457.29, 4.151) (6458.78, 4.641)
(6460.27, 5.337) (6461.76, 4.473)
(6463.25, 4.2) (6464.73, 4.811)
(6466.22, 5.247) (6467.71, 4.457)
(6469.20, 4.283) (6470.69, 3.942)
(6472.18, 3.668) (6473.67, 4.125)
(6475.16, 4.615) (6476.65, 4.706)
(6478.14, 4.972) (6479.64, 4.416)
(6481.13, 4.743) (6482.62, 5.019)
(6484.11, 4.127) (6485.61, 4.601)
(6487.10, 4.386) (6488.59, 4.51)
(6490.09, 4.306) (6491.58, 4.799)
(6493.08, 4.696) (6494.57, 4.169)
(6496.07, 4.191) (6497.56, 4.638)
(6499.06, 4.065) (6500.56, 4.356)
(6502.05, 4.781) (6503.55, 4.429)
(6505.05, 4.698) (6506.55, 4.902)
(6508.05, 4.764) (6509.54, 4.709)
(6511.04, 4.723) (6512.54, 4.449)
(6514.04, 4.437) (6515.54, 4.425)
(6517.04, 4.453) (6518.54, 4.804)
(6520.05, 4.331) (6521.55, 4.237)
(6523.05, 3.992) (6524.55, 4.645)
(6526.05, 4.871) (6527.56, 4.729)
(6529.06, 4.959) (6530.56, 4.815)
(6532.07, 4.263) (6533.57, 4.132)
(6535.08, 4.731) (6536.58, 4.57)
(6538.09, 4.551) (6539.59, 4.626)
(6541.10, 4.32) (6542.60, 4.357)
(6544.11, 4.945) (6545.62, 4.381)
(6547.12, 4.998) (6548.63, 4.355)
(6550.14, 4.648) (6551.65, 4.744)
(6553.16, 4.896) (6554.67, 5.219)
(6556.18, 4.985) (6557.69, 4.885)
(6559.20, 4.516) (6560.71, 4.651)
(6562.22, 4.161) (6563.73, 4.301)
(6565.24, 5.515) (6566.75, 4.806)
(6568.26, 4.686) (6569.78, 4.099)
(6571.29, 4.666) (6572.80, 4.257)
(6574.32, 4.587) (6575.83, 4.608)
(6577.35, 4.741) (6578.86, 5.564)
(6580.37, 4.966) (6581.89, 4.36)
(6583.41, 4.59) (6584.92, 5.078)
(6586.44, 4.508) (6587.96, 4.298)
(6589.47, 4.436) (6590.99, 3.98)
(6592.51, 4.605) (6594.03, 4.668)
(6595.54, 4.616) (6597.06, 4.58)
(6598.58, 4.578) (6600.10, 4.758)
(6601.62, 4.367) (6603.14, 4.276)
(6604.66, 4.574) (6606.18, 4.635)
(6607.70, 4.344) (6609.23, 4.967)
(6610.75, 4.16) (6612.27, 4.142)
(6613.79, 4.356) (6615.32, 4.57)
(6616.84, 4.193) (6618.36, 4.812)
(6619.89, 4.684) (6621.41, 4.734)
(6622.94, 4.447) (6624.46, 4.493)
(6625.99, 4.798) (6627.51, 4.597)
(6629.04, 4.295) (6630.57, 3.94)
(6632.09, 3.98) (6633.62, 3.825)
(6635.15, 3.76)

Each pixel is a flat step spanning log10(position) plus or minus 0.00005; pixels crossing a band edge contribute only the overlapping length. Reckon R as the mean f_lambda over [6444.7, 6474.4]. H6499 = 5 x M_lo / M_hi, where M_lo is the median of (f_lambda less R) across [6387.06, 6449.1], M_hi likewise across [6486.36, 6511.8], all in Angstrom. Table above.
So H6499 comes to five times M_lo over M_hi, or 3.5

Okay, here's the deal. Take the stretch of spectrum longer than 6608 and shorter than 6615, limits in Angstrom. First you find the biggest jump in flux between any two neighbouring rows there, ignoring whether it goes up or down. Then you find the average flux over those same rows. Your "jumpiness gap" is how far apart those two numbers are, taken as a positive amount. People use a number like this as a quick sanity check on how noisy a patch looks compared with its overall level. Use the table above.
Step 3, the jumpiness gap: 3.60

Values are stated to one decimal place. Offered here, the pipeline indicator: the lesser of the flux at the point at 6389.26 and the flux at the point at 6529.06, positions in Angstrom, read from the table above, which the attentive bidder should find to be 5.0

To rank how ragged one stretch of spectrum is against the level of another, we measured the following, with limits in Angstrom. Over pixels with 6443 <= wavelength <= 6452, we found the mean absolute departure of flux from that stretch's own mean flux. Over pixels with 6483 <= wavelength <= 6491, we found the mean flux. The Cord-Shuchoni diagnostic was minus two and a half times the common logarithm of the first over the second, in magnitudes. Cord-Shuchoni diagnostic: 3.5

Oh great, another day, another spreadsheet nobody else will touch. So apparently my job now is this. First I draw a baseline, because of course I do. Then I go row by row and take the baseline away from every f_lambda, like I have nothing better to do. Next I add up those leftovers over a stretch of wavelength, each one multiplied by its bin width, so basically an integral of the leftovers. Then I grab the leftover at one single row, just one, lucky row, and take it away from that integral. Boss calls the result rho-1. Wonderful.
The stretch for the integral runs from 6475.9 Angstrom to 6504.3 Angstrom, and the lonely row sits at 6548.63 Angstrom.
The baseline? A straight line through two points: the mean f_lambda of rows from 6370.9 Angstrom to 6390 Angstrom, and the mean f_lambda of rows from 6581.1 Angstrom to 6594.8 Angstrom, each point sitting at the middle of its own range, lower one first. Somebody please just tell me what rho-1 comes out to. -1.0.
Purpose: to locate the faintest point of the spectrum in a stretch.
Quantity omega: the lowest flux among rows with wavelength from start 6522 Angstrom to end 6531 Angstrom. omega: 3.992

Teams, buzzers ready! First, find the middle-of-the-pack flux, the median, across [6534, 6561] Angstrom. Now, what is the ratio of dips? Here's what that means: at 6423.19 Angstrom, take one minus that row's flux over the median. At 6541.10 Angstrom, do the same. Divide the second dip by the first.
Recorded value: 1.8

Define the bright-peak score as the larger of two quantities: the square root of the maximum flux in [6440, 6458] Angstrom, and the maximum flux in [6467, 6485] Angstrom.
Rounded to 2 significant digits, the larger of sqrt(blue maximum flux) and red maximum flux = 5.0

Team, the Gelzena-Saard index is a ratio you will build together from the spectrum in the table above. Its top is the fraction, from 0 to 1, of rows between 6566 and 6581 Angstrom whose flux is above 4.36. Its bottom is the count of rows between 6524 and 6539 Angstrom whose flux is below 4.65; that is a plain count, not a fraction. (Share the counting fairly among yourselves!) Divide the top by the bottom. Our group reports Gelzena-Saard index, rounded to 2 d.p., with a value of 0.16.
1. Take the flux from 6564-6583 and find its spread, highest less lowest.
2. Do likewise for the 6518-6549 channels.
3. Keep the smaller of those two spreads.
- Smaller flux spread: 1.01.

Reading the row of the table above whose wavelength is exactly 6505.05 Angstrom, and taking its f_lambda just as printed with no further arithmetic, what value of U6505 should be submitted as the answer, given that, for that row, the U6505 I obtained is 4.698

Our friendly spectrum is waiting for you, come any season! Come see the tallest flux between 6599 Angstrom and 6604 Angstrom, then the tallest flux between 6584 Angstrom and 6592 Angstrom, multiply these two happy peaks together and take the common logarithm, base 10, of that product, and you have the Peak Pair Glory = 1.38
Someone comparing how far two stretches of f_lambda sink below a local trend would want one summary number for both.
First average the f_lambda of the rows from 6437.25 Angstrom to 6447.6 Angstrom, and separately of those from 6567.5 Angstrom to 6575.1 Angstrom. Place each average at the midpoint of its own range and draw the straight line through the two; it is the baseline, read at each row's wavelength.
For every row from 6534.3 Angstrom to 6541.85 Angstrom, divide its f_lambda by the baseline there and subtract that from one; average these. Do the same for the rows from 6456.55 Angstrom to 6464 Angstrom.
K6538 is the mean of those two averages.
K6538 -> -0.01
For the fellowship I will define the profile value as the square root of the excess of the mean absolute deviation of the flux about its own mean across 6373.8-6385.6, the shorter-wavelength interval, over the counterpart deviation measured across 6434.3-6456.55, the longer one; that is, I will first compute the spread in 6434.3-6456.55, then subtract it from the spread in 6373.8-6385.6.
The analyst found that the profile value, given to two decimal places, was 0.23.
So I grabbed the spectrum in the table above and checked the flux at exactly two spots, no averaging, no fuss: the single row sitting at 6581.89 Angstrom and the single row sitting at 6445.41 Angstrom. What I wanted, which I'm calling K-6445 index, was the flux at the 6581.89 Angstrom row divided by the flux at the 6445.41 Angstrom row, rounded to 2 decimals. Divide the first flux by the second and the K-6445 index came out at 1.01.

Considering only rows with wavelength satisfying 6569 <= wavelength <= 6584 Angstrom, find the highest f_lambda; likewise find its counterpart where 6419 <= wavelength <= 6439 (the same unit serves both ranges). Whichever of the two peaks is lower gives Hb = 4.95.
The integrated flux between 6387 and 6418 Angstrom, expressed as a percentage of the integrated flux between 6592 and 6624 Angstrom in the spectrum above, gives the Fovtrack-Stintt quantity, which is 99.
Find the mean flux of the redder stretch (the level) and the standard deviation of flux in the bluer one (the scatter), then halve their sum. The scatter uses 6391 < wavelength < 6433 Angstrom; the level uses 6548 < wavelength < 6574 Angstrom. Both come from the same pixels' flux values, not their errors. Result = 2.51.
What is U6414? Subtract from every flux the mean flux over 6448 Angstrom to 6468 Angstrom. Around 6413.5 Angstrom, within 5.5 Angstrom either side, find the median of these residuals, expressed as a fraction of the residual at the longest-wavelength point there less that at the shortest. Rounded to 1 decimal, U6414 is 1.3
